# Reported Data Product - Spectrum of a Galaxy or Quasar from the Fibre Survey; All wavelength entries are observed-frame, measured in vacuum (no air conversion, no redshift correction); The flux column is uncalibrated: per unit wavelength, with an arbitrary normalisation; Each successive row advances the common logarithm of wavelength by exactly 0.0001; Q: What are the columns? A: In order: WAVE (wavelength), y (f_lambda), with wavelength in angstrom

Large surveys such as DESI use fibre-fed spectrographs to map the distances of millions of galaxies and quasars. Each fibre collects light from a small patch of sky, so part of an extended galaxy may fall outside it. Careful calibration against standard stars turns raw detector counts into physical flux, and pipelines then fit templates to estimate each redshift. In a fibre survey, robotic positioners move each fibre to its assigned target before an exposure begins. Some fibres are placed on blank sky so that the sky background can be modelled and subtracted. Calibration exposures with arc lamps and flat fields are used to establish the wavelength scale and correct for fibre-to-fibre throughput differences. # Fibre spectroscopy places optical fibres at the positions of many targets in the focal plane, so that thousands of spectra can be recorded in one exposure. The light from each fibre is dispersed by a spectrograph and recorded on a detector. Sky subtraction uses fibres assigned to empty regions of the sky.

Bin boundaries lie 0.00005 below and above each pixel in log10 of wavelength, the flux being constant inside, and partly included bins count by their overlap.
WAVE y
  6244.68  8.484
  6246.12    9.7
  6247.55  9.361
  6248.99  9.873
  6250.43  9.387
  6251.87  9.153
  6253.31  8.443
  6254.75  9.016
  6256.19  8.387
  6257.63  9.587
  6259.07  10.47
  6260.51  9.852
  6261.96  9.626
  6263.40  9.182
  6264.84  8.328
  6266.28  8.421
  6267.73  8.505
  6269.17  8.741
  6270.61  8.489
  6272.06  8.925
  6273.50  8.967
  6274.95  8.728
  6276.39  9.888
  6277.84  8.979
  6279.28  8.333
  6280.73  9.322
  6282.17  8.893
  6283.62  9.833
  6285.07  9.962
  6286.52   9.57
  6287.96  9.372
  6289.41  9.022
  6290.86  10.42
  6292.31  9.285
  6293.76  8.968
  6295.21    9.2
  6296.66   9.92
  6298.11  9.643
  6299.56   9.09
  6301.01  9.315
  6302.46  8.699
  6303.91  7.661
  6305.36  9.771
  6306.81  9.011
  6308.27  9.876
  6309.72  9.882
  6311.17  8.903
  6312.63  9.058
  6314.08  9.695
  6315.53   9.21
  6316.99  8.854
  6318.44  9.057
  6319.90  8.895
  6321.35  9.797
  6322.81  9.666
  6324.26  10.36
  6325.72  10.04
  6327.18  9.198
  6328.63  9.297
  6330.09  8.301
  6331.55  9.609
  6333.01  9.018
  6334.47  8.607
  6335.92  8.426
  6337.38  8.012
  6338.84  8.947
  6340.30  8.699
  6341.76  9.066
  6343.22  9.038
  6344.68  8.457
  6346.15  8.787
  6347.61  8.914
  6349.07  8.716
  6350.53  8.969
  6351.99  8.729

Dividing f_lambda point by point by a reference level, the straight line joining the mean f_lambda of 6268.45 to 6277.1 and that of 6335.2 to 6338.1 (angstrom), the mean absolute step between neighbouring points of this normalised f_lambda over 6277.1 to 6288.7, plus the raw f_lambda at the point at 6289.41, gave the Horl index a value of 9.08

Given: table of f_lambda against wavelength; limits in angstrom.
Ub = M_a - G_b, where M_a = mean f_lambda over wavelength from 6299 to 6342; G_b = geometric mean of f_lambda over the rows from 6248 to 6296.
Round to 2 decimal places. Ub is -0.03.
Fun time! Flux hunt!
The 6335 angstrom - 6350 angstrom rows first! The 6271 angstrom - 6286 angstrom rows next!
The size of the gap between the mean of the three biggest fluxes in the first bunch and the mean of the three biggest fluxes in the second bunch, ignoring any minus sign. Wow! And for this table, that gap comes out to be 0.88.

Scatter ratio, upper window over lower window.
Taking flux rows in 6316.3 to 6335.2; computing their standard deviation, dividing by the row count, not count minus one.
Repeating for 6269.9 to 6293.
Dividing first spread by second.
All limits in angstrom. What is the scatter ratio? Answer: 1.02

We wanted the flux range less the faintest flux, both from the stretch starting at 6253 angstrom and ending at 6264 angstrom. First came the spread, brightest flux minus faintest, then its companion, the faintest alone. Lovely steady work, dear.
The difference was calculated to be -6.3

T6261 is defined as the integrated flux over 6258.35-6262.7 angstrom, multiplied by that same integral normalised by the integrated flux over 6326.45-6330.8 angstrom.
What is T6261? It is 48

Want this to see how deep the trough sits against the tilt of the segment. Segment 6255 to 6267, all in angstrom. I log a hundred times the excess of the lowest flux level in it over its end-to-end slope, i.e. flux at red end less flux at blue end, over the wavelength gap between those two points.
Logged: 832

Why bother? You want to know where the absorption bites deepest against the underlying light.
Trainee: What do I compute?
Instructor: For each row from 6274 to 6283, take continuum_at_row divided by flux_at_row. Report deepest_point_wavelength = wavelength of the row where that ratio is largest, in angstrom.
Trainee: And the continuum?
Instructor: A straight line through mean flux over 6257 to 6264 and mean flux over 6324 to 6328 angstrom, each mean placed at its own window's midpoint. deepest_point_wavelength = 6279.28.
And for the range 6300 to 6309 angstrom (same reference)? 6303.91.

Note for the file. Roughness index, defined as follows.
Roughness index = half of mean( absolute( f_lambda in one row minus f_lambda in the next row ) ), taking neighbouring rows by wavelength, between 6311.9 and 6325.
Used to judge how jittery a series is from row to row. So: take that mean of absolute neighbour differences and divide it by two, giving 0.223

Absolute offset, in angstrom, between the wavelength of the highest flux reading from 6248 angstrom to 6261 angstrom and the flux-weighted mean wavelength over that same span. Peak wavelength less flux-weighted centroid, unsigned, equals 4.3 angstrom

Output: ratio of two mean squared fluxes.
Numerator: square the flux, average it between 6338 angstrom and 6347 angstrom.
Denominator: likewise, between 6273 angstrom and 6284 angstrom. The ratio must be 0.94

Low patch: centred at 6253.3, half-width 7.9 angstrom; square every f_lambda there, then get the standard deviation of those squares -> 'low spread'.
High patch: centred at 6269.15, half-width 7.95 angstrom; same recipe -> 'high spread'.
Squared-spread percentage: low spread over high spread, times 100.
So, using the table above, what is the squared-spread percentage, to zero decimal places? 127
